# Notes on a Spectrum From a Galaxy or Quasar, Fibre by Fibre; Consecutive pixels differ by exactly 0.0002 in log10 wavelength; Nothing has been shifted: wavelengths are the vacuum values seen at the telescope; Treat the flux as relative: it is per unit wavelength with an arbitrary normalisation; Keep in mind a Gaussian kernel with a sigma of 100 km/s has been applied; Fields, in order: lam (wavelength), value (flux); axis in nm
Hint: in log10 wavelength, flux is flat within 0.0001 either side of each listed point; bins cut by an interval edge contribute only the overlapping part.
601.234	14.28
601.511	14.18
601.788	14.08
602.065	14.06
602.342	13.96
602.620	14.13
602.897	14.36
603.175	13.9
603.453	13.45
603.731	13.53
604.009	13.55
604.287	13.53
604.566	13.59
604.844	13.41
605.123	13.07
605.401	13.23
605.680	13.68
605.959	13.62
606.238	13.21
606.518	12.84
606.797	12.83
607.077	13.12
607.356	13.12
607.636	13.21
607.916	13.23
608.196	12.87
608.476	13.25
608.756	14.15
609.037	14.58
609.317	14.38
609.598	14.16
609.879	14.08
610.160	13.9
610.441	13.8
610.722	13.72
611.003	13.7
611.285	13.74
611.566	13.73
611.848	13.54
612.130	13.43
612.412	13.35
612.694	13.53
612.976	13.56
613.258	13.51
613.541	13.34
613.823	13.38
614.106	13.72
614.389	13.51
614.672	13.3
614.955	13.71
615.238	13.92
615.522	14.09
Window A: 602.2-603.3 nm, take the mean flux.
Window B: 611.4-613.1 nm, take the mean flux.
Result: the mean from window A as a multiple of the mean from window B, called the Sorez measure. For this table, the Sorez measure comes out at 1.04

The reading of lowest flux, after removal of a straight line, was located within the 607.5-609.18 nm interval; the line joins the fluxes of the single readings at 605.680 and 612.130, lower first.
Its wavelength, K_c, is 608.196 nm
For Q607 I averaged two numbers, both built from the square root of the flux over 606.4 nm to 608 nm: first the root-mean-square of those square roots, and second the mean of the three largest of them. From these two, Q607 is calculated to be 3.62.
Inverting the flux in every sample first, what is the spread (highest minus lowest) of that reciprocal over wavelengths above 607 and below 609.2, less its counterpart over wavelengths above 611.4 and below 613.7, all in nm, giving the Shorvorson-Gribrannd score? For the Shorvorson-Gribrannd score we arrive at 0.007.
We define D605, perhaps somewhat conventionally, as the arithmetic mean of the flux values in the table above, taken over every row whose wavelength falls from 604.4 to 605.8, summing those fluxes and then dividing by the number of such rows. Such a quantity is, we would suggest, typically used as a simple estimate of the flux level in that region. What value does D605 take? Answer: 13.4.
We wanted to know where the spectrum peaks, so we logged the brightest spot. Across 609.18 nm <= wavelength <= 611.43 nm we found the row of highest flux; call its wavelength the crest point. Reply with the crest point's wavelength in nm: 609.317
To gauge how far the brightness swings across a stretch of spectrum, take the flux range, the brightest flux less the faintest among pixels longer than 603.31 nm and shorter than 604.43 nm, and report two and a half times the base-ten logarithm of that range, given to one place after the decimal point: -2.5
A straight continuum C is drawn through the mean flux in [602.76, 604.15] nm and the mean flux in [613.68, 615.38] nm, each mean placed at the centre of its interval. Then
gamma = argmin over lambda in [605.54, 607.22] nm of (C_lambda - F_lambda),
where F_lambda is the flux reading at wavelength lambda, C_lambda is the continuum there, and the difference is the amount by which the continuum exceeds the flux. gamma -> 605.680 nm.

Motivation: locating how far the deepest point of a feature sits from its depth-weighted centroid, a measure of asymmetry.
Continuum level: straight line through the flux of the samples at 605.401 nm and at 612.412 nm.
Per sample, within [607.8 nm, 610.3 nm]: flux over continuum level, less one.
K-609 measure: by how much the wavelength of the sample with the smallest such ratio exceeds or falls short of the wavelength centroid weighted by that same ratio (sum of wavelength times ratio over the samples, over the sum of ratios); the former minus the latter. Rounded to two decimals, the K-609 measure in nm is -1.30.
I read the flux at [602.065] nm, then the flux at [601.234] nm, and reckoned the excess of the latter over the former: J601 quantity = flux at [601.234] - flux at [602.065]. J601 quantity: 0.22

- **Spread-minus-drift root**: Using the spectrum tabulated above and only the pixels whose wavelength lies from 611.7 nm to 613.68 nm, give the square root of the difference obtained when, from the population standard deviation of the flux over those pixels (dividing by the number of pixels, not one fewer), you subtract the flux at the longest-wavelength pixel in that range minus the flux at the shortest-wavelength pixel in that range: 0.53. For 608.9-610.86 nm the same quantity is 1.07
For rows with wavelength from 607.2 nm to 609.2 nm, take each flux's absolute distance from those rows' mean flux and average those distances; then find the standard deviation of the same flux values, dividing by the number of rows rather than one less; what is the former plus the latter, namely 1.08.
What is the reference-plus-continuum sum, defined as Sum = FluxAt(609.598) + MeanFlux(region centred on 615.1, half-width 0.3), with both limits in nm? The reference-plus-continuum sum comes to 28.0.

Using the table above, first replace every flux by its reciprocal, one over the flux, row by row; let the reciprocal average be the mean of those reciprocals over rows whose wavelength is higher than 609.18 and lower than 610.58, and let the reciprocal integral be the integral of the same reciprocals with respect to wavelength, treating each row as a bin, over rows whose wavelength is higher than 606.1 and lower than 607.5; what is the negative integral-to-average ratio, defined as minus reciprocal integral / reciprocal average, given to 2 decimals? -1.51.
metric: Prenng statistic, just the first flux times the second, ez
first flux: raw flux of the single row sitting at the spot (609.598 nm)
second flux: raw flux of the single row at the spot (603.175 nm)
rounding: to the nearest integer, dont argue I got 197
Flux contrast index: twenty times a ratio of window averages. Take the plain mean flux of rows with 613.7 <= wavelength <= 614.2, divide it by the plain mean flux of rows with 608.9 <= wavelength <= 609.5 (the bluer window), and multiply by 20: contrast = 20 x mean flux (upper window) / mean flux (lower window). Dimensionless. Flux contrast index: 18.7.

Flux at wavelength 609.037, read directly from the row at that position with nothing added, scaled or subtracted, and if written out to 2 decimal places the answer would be 14.58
